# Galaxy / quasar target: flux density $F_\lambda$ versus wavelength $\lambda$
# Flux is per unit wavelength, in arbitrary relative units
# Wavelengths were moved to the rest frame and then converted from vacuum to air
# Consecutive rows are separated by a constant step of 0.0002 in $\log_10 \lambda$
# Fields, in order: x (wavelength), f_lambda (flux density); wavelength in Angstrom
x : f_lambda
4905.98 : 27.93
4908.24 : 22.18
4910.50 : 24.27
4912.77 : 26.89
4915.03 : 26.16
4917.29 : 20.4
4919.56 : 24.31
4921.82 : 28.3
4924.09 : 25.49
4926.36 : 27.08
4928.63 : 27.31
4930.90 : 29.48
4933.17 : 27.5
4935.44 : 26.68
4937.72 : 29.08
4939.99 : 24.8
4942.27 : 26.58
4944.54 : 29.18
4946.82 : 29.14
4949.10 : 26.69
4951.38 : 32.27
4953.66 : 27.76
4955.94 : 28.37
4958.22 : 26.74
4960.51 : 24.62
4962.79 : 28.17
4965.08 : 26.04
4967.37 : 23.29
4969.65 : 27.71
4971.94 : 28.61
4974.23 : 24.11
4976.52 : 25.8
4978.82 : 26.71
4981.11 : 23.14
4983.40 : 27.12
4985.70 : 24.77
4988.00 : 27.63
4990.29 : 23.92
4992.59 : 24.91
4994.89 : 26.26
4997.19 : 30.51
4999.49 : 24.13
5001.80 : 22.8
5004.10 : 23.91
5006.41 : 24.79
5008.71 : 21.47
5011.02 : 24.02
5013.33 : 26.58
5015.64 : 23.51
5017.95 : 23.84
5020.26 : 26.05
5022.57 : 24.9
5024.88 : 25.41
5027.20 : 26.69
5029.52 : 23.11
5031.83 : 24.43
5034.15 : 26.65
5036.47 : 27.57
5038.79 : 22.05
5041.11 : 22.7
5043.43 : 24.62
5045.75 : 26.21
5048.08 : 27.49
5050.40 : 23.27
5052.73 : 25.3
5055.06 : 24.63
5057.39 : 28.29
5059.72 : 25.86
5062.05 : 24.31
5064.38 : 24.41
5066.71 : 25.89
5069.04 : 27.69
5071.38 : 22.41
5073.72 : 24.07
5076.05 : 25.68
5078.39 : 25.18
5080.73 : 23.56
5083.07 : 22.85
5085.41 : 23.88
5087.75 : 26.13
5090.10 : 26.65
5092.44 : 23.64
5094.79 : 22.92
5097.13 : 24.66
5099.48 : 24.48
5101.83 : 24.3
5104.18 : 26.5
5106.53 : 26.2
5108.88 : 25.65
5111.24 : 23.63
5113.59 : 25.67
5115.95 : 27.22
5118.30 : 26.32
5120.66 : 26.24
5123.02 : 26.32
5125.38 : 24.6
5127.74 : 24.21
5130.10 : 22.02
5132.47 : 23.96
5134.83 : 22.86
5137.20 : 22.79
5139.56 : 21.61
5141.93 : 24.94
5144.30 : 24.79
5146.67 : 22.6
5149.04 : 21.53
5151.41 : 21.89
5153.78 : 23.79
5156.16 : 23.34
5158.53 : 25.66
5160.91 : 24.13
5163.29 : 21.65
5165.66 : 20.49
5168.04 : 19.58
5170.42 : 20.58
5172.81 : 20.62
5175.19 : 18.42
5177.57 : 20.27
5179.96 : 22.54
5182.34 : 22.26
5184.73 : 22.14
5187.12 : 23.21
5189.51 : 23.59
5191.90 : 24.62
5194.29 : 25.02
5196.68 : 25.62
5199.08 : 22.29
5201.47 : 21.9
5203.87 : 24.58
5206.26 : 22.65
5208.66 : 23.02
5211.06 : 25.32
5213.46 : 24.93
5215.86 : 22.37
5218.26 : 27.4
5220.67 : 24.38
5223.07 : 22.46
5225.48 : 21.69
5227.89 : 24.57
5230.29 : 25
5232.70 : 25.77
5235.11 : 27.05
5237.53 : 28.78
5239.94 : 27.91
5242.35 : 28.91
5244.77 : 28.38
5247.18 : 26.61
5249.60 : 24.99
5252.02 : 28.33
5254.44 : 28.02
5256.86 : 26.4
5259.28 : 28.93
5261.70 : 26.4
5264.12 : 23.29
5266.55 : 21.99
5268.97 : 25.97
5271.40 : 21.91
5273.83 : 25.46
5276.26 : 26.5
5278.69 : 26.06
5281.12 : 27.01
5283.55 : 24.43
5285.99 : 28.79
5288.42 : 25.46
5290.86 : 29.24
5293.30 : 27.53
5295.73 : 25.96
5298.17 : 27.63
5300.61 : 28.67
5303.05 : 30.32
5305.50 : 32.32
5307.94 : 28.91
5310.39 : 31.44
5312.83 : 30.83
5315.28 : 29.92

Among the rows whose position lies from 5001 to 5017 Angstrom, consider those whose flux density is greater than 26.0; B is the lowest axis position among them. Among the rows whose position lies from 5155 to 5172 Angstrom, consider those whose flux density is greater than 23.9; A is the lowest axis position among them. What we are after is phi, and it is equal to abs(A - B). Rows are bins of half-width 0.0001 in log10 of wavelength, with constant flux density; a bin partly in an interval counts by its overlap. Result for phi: 145.2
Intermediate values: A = 5158.53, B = 5013.33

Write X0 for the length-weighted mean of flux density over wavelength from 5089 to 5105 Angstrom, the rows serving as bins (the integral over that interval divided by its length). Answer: 24.7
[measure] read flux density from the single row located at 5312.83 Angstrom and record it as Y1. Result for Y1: 30.83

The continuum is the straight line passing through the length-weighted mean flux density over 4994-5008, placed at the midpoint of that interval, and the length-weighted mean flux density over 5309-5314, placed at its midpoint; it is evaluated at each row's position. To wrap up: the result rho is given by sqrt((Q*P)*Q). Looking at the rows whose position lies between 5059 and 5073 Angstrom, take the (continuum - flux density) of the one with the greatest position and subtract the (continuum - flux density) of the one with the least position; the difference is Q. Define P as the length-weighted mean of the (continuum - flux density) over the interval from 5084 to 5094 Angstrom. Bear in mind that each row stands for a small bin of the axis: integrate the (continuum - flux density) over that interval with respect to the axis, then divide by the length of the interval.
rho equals 5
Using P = 2.0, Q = 3.7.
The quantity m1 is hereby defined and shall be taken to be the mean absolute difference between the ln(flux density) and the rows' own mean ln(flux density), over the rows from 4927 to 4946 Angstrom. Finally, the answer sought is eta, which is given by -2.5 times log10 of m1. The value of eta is 3.36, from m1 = 0.045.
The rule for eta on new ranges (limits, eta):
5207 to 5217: 3.23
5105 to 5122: 3.84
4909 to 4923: 2.69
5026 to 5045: 2.93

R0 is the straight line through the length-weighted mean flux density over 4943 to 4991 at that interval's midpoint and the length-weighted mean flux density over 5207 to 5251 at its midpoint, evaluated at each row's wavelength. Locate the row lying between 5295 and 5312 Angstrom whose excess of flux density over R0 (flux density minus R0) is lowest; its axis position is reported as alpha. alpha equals 5295.73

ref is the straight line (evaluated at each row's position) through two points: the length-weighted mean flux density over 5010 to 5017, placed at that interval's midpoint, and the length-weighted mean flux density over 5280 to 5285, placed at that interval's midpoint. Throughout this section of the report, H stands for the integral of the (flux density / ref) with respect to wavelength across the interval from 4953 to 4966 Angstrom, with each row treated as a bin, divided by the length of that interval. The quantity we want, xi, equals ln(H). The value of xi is 0.10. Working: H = 1.10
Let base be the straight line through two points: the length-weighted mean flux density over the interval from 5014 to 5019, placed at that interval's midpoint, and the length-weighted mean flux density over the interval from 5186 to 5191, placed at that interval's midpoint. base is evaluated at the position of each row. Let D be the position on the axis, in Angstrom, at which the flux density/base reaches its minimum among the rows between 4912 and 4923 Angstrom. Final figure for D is 4917.29 Angstrom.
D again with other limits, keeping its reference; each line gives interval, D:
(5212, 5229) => 5225.48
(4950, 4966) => 4960.51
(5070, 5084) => 5071.38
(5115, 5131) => 5130.10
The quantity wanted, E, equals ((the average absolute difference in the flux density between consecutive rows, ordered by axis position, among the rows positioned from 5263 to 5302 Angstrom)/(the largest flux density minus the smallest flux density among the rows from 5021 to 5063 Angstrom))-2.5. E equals -2.12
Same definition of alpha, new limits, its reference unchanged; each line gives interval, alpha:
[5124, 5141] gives 5139.56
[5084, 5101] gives 5094.79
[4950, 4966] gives 4960.51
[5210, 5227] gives 5225.48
